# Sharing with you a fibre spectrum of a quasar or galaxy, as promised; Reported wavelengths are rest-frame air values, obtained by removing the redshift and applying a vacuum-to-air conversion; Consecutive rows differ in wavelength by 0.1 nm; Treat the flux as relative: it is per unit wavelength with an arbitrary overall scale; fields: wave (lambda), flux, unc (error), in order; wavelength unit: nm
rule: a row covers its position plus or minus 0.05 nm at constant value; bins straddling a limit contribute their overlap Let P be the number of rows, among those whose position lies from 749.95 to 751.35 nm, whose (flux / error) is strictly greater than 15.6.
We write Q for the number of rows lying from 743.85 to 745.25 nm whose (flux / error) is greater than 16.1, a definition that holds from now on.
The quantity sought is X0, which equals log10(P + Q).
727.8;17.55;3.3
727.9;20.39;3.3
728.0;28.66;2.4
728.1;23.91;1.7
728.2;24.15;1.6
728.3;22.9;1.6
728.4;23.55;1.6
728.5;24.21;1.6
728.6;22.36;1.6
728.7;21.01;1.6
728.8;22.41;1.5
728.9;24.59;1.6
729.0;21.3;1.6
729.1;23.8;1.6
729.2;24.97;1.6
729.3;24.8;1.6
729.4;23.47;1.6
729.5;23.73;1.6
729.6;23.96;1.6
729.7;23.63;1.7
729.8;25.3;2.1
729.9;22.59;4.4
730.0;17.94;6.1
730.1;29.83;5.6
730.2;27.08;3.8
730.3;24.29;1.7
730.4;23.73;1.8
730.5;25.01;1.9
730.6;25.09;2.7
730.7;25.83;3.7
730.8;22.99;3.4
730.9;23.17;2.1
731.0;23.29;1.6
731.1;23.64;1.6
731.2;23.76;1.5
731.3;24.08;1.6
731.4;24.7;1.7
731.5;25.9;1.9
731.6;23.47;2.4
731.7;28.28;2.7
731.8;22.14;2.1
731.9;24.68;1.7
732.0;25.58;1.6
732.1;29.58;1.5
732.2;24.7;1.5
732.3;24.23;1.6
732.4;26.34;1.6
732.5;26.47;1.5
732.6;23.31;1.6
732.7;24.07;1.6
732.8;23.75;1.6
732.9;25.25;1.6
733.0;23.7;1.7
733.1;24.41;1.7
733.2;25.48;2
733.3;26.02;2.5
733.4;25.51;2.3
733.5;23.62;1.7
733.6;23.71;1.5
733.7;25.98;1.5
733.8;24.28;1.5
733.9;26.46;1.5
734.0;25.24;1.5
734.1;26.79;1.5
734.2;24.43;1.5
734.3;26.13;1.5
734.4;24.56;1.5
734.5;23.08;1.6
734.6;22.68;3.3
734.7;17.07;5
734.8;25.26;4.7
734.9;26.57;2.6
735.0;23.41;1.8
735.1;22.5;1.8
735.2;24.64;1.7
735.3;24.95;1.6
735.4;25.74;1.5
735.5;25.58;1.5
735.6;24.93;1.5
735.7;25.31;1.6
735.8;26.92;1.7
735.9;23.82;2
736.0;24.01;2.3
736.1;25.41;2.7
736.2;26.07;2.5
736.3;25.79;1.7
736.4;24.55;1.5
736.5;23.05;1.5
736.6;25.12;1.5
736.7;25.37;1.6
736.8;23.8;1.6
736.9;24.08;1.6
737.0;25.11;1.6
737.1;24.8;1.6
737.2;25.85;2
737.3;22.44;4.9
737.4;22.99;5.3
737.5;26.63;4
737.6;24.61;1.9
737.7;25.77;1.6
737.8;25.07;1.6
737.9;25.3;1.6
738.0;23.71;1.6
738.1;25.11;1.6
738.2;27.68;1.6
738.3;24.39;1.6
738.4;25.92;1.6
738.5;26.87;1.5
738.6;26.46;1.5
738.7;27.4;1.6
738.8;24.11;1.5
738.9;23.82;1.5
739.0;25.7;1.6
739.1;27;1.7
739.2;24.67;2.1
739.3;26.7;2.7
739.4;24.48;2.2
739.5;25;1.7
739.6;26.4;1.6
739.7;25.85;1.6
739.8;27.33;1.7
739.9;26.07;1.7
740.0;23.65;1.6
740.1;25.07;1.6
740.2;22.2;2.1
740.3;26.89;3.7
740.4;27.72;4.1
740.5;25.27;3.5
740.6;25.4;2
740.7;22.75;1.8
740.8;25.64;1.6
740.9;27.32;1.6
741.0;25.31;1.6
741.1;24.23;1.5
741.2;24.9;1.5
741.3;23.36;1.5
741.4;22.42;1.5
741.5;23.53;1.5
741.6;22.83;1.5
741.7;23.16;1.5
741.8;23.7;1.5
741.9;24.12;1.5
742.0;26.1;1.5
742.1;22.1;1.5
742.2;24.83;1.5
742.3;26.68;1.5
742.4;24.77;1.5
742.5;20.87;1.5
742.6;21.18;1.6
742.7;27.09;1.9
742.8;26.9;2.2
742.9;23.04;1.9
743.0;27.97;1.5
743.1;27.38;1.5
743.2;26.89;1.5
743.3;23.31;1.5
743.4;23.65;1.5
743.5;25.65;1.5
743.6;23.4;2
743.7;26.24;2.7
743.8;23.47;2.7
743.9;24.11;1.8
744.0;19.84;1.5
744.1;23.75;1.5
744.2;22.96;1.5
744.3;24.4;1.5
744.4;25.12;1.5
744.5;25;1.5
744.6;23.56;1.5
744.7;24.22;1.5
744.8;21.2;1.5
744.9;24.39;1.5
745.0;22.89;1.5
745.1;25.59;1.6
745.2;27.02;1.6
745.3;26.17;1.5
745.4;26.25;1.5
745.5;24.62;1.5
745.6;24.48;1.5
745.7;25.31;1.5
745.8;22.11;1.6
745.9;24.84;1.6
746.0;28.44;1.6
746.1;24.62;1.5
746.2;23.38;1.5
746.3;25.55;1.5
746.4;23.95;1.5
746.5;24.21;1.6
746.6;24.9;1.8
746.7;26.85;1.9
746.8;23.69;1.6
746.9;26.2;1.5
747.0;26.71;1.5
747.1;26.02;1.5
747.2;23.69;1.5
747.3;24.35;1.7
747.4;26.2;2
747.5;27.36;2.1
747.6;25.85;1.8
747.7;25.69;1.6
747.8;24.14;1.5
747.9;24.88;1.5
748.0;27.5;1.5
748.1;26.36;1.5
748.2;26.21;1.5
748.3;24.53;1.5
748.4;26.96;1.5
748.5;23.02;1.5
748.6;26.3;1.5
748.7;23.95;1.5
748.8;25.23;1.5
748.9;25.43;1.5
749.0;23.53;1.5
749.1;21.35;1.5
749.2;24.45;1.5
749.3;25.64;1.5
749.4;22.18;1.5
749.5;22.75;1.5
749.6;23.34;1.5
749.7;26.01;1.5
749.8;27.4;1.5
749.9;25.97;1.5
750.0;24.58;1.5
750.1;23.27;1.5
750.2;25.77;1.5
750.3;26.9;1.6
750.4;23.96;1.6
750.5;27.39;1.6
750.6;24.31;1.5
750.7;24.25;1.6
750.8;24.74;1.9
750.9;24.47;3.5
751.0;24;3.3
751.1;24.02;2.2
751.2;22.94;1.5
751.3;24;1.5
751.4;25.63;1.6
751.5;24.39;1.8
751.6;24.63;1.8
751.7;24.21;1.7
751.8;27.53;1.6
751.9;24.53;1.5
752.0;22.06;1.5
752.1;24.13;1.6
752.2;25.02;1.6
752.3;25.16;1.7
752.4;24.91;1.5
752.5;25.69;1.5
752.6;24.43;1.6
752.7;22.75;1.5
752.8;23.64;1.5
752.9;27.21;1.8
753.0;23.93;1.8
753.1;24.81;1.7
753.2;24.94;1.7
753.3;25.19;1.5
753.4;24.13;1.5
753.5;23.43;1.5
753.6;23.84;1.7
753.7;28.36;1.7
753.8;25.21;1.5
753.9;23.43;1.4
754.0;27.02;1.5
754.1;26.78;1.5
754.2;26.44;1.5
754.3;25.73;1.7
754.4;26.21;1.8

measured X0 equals 1.08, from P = 6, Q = 6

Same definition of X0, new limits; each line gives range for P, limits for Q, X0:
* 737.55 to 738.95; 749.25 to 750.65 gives 1.30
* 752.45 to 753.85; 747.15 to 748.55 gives 1.11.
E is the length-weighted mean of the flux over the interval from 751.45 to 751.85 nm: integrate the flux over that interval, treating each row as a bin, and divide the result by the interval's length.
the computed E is 25.2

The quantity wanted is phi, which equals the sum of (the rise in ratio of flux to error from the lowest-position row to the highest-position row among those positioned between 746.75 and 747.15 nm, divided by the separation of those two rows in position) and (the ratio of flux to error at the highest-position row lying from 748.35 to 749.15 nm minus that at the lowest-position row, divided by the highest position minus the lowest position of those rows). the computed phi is 3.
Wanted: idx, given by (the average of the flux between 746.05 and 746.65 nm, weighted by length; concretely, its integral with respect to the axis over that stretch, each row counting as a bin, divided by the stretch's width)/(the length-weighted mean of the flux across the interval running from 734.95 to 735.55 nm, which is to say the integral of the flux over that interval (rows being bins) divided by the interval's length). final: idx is 1.00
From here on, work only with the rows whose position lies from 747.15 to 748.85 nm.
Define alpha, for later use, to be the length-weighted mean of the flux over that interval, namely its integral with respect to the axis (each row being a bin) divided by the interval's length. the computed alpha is 25.4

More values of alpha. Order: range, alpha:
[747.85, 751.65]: 24.8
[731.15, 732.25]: 25.2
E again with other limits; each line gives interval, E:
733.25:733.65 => 24.7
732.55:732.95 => 24.1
